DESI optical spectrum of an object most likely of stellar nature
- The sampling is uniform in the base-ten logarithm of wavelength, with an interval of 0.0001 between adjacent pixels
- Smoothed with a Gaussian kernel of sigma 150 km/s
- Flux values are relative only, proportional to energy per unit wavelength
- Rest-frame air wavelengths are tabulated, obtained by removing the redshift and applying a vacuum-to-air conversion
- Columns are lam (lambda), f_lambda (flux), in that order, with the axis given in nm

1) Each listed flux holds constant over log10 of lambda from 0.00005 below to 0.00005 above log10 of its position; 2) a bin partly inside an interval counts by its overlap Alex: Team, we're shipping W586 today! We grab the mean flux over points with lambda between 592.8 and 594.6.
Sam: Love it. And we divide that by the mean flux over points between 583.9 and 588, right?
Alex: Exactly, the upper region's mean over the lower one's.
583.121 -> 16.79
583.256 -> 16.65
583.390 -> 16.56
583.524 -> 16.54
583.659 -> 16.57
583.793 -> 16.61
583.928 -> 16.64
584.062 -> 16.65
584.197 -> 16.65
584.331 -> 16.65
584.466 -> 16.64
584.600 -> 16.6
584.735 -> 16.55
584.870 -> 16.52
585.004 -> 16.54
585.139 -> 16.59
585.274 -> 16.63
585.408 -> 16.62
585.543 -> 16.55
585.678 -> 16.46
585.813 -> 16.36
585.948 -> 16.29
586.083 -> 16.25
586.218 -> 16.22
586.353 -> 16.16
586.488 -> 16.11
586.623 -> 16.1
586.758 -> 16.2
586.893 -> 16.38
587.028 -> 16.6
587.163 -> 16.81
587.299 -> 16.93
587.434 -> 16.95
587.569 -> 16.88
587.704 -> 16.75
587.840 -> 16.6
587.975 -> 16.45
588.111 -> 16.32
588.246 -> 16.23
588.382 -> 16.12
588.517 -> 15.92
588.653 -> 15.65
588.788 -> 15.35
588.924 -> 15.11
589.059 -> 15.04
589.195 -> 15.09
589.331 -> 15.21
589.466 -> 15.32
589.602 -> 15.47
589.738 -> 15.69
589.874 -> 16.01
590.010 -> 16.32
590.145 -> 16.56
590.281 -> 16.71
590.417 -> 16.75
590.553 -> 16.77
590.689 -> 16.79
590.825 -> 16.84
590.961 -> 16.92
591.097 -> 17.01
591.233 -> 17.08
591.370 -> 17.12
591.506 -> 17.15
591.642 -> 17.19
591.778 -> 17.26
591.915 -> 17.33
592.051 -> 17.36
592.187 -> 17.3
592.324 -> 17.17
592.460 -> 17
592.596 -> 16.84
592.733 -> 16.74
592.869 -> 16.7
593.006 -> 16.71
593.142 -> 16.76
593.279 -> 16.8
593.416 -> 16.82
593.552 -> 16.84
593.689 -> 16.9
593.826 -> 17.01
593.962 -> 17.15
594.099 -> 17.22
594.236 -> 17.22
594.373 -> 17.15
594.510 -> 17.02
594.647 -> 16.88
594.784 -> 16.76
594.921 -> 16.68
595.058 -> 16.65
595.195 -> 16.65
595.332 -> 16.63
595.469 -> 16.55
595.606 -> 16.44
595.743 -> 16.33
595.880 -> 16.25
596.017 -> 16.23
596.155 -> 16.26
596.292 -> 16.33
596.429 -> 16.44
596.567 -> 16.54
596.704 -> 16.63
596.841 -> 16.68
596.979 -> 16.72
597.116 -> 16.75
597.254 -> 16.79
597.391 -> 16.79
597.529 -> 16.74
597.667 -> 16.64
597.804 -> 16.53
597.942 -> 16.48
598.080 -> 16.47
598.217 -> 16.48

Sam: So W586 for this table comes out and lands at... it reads 1.03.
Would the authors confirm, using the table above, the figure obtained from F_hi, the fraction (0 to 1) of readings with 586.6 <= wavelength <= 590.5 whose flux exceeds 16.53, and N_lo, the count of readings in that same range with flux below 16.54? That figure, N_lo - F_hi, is 18.7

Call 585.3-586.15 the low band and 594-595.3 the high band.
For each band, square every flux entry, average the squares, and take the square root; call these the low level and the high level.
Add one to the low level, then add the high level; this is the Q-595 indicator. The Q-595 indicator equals 34.3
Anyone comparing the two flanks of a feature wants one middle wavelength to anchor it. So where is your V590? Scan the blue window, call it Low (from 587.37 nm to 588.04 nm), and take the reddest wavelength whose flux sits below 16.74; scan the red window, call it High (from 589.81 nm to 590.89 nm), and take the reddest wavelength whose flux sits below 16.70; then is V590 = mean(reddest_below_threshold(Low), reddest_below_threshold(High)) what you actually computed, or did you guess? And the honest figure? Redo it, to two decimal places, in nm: 589.06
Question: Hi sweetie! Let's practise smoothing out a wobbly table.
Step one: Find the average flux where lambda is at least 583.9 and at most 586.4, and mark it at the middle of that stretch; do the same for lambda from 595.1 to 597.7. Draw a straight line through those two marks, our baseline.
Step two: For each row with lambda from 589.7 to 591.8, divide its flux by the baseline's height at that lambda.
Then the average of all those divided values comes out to 1.01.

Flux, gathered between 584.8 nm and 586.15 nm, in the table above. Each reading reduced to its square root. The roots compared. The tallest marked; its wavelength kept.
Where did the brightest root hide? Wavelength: 585.274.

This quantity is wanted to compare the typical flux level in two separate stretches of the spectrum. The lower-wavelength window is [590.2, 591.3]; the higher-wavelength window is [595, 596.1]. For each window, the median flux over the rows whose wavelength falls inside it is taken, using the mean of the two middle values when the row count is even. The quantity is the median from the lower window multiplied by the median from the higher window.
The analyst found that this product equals 277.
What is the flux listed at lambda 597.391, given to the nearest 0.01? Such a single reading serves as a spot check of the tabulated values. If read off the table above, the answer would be 16.79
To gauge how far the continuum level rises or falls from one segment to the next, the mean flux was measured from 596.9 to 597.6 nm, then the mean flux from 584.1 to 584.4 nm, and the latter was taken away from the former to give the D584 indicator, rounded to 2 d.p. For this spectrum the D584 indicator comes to 0.11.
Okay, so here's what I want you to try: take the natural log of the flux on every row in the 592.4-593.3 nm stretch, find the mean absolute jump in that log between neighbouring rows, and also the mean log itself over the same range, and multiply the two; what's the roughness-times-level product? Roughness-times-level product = 0.011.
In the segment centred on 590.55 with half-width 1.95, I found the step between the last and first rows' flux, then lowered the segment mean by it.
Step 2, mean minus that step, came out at 15.1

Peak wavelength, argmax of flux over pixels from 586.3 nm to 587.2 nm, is 587.163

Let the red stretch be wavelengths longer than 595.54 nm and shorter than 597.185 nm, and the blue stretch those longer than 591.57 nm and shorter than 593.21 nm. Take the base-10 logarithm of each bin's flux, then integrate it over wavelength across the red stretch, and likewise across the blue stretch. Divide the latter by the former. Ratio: 1.01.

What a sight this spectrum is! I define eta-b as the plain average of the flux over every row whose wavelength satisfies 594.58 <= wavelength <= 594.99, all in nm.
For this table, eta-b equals 16.8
